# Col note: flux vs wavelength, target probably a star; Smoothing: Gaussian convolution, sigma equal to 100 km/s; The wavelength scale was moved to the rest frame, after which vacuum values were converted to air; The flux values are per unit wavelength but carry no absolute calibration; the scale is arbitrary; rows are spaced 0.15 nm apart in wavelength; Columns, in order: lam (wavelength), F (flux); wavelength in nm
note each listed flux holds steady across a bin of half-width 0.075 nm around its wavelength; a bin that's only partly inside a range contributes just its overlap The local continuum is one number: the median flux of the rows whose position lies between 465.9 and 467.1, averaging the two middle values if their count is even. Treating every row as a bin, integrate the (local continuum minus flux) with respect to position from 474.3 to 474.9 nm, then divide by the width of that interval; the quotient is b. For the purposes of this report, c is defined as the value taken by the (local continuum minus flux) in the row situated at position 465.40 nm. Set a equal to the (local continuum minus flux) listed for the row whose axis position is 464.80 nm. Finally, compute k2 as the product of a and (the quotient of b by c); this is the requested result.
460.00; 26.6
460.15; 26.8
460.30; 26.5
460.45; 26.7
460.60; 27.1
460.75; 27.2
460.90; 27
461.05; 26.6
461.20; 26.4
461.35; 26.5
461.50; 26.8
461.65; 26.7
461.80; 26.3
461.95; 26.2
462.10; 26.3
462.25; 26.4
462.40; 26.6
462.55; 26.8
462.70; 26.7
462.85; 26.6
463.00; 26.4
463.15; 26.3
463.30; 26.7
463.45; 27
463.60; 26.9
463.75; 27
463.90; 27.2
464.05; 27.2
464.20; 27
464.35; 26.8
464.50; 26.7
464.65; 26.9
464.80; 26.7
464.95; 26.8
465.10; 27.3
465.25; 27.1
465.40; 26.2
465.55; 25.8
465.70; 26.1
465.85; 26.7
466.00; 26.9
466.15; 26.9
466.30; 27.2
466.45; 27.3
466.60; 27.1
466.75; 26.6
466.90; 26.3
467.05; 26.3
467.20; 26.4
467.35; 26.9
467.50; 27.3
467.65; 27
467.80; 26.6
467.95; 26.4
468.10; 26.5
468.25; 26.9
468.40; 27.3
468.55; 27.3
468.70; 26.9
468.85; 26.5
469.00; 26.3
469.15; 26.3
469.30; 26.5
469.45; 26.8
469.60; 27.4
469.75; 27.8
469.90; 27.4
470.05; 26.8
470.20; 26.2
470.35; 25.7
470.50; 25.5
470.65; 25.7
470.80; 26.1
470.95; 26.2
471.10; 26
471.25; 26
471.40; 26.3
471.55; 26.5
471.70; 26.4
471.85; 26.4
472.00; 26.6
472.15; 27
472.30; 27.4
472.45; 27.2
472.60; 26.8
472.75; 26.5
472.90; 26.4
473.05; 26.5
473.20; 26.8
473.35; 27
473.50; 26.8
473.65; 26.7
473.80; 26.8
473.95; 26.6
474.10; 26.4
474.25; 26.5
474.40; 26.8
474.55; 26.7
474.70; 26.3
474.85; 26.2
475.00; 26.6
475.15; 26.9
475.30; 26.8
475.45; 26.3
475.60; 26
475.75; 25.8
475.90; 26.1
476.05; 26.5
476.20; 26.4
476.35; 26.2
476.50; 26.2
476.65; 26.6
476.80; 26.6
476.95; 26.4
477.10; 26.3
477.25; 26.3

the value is 0.11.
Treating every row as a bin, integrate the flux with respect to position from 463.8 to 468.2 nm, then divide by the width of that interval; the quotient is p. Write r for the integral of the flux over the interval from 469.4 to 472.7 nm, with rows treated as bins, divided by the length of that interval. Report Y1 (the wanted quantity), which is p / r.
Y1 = 1.01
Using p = 26.8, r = 26.6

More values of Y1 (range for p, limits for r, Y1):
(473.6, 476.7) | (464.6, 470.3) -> 0.99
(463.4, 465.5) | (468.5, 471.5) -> 1.02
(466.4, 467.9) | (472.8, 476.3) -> 1.01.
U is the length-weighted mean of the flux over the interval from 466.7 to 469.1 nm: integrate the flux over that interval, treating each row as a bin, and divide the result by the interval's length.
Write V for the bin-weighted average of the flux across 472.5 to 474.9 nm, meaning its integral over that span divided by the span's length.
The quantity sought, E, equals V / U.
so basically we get 1.00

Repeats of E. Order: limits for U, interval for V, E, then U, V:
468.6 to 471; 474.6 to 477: 0.99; 26.5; 26.4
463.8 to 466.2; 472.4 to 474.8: 1.00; 26.8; 26.7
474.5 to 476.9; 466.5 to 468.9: 1.01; 26.4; 26.8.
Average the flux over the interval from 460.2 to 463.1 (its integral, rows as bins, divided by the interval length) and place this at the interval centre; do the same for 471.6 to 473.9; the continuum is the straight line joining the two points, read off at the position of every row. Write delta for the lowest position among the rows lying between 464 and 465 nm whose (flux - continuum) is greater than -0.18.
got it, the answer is 464.05 nm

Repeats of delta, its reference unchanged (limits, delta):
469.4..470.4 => 469.45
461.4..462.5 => 461.50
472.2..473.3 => 472.30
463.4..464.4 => 463.45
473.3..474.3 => 473.35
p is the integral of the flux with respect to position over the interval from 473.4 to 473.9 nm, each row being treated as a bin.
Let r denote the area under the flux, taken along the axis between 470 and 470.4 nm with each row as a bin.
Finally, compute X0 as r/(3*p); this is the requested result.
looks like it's 0.26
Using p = 13.4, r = 10.5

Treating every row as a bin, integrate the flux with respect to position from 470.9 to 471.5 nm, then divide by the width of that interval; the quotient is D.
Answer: 26.1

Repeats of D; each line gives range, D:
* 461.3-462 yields 26.5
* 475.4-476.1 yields 26.1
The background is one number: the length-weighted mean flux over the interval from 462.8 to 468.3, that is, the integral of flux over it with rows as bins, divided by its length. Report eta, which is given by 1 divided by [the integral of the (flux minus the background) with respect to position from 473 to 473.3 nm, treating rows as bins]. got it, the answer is -51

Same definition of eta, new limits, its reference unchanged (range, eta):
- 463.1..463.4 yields -17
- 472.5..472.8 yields -69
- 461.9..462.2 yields -7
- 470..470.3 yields -10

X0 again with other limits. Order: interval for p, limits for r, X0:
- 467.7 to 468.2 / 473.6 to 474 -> 0.27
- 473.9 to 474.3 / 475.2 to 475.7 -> 0.41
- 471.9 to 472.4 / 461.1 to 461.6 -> 0.33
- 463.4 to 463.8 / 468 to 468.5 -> 0.42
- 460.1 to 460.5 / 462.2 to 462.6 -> 0.33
